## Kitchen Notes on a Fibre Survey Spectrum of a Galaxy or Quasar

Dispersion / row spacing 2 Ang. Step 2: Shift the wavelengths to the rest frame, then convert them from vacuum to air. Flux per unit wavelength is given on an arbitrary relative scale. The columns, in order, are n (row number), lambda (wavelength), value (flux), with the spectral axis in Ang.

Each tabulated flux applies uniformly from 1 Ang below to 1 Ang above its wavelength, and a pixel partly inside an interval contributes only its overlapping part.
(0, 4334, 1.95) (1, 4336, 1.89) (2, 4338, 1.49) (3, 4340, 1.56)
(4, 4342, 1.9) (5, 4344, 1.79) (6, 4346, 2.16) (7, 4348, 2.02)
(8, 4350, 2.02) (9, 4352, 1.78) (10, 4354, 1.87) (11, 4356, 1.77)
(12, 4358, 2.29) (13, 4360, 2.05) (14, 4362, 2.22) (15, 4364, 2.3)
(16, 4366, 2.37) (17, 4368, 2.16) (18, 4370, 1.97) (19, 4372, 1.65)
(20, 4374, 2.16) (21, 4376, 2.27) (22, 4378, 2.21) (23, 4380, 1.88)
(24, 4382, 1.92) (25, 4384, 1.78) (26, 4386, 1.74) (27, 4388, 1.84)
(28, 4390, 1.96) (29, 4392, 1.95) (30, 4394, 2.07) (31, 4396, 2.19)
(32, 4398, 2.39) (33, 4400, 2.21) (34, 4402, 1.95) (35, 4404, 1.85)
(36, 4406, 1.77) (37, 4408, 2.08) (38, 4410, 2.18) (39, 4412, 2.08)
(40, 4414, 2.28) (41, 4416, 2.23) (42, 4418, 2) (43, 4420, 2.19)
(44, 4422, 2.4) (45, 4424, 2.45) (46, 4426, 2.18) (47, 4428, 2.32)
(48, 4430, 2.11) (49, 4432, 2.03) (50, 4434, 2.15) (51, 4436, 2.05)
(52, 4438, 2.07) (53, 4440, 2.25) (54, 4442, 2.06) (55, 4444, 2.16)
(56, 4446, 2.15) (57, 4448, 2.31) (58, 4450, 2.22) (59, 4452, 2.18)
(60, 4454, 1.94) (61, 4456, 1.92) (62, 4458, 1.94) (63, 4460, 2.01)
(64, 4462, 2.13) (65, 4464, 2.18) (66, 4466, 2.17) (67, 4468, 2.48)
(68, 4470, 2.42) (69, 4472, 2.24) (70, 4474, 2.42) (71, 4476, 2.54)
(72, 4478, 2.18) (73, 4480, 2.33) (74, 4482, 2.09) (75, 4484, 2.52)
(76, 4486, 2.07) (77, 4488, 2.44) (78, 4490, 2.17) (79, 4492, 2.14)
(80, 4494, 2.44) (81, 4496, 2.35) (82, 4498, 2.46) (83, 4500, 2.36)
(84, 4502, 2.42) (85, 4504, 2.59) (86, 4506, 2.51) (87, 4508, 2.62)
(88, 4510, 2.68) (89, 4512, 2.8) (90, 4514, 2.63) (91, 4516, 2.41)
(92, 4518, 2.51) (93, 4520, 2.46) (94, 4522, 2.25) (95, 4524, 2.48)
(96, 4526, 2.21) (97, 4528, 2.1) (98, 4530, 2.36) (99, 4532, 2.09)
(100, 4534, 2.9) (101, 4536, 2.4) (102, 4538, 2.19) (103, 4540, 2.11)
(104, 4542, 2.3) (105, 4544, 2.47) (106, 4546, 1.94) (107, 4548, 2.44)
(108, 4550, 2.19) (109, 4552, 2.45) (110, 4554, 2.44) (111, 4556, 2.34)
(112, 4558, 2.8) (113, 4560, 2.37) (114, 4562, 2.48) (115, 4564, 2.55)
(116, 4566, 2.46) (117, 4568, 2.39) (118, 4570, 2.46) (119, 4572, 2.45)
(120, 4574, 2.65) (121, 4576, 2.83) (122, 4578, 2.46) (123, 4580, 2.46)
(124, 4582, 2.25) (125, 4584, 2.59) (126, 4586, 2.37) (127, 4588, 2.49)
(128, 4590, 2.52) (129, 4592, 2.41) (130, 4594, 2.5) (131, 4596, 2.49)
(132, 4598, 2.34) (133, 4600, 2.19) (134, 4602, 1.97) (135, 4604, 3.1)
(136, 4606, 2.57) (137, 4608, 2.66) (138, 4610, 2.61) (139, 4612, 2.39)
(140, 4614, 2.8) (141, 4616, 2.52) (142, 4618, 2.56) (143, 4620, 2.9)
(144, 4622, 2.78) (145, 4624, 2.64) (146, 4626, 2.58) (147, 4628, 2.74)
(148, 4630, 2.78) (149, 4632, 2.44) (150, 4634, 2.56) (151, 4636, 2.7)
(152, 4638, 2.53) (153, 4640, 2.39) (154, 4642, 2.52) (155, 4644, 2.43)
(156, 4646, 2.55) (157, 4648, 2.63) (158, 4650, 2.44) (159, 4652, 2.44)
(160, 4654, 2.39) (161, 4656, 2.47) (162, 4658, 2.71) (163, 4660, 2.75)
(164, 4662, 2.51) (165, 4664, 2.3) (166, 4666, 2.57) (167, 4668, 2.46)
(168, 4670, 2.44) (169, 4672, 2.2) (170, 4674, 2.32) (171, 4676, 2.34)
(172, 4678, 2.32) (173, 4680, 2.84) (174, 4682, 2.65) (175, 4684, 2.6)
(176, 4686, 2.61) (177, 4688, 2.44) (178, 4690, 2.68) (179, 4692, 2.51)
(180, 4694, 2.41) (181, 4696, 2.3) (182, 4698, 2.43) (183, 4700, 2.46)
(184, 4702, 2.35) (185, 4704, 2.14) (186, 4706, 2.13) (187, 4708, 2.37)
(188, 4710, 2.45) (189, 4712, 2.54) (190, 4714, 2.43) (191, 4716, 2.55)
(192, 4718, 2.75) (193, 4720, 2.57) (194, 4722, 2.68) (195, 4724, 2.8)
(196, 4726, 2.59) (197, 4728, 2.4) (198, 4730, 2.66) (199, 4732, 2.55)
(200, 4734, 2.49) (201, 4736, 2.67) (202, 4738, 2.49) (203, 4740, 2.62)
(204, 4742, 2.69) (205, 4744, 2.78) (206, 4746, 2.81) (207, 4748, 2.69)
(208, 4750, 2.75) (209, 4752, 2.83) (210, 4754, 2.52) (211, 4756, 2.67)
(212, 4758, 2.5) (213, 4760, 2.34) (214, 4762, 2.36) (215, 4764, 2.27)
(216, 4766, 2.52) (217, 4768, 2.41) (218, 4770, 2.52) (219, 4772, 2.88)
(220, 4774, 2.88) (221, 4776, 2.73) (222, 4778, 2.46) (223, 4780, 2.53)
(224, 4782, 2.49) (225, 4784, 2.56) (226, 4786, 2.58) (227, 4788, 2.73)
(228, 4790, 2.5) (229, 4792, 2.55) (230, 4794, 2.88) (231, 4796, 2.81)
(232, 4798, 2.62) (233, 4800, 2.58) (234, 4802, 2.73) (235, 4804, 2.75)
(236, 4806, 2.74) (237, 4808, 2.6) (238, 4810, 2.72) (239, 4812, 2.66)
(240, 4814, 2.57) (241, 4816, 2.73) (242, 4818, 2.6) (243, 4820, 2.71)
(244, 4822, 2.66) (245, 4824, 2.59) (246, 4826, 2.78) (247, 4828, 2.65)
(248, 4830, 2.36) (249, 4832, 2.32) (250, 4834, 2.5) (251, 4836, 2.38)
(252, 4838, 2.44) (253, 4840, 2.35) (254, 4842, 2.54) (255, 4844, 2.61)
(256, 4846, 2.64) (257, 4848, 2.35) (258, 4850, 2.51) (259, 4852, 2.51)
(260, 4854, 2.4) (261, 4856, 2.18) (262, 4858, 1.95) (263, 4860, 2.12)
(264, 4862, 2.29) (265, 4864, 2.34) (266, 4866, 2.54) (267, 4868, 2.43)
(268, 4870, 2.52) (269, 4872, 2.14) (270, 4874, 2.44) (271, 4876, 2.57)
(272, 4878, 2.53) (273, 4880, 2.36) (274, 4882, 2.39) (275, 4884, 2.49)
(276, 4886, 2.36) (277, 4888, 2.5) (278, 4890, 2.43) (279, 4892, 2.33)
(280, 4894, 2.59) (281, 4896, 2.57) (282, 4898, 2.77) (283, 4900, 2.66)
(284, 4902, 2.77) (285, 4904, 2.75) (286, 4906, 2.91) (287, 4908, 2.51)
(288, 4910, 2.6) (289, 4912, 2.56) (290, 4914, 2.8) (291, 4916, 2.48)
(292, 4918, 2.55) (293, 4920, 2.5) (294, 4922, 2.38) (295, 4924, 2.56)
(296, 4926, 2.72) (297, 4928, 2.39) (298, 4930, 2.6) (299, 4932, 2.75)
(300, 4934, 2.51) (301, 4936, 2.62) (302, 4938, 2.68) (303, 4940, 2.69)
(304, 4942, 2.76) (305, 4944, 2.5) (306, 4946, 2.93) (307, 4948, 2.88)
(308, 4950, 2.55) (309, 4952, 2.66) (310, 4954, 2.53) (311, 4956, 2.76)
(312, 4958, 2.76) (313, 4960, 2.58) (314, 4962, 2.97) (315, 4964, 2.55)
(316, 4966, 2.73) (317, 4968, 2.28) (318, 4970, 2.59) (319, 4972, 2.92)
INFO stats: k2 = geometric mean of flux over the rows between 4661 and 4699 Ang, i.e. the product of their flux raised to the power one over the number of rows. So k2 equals 2.47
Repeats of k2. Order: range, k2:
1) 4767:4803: 2.63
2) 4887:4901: 2.55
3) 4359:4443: 2.09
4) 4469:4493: 2.29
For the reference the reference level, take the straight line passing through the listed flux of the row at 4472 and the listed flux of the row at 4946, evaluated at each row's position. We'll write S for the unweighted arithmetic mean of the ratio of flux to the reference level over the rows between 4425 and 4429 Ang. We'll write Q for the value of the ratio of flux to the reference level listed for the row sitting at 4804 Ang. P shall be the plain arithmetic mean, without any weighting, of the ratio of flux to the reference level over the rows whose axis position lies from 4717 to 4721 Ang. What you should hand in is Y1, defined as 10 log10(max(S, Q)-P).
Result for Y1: -19.4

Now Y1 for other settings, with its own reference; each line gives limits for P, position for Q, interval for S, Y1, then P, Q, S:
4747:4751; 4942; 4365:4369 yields -12.5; 1.03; 0.94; 1.09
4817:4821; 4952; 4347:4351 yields -18.9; 0.97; 0.91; 0.98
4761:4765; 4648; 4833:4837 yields -7.3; 0.87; 1.05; 0.88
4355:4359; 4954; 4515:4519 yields -10.6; 0.98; 0.86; 1.07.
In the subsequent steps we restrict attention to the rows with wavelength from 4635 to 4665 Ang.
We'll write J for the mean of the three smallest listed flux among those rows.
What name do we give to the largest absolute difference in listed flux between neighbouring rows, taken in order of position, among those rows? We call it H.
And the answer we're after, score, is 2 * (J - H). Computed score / 4.2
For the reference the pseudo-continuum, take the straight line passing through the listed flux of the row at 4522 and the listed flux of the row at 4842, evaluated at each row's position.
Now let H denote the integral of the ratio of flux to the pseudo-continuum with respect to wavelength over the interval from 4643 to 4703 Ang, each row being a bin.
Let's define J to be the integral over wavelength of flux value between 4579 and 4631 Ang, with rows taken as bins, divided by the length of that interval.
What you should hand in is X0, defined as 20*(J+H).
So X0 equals 1300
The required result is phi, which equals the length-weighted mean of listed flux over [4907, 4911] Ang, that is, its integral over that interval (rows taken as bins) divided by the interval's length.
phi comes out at 2.6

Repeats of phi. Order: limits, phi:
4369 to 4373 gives 1.8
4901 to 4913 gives 2.7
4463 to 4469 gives 2.3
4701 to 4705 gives 2.2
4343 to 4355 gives 1.9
